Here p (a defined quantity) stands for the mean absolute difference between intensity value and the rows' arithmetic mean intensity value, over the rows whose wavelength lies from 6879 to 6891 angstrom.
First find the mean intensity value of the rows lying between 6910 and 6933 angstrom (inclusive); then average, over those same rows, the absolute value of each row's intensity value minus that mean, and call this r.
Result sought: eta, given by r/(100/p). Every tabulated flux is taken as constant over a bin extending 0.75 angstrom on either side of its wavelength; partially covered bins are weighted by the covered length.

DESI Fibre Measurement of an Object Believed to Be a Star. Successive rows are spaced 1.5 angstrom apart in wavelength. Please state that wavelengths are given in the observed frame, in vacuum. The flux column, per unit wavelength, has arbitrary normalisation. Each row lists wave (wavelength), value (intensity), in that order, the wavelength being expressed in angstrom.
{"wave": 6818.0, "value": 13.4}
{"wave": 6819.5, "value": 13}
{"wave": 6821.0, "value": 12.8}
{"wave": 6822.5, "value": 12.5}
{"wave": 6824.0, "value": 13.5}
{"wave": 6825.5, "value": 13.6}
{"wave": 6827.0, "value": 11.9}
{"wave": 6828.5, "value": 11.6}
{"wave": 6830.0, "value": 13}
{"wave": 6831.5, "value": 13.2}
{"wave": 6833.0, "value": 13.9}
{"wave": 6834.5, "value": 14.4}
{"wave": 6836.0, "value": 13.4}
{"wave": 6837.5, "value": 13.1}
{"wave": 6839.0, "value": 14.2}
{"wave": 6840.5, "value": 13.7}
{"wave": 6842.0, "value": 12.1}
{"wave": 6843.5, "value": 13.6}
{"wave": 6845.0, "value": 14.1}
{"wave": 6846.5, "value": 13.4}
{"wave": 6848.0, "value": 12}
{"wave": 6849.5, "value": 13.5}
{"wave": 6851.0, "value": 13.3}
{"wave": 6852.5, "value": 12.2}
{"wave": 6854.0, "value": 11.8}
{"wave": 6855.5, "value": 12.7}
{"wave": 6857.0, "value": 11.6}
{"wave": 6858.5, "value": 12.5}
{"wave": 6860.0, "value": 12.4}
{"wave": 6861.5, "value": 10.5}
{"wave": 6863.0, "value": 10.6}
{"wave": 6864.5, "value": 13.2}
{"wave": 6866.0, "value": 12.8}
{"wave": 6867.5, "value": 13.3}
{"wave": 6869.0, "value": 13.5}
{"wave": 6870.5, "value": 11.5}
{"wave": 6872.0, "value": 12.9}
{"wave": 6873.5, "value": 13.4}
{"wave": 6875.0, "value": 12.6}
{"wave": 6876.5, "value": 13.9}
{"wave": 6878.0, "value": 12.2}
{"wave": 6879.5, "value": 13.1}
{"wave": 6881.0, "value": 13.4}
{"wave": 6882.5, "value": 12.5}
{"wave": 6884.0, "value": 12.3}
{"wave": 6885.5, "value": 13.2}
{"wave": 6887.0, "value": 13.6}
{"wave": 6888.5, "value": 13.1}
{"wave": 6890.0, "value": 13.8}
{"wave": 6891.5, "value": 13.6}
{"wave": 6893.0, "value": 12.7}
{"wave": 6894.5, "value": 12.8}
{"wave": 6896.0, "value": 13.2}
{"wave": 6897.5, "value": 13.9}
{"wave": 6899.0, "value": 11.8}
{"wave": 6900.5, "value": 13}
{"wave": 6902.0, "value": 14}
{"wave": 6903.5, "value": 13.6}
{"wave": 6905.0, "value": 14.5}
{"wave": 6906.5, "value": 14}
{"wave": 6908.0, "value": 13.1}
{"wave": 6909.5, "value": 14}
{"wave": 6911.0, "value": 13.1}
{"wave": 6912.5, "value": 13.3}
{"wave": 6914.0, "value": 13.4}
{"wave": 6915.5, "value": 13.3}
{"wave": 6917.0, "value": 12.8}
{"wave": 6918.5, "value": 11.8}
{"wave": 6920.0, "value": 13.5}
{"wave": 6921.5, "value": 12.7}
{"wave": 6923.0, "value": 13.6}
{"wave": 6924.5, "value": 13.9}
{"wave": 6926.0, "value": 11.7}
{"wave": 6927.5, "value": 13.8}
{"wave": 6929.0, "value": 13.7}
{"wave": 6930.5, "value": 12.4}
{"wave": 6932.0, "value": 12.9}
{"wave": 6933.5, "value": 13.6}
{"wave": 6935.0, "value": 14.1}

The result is 0.0020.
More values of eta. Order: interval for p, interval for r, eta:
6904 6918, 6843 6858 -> 0.0034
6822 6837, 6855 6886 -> 0.0046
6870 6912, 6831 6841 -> 0.0022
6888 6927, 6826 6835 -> 0.0045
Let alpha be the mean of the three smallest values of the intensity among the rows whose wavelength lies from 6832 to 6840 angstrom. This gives 13.5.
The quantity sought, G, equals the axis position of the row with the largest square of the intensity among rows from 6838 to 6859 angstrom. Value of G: 6839.0 angstrom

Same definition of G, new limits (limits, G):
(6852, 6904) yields 6902.0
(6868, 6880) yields 6876.5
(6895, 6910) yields 6905.0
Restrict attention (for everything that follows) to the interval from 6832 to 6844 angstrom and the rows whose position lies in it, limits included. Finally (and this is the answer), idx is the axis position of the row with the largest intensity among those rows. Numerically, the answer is 6834.5 angstrom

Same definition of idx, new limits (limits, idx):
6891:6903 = 6902.0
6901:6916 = 6905.0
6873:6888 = 6876.5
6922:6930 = 6924.5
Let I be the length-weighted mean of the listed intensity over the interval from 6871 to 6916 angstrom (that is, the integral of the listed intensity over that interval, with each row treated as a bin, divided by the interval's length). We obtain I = 13.2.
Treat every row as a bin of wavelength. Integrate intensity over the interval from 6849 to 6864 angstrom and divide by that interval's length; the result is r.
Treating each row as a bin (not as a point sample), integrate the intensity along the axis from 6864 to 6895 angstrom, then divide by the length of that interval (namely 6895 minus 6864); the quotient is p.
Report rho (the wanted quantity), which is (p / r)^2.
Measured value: 1.16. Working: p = 13.0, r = 12.1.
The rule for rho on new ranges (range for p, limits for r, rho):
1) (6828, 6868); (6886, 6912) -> 0.92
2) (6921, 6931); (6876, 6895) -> 1.01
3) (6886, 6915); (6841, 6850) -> 1.04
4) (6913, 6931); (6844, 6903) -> 1.04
